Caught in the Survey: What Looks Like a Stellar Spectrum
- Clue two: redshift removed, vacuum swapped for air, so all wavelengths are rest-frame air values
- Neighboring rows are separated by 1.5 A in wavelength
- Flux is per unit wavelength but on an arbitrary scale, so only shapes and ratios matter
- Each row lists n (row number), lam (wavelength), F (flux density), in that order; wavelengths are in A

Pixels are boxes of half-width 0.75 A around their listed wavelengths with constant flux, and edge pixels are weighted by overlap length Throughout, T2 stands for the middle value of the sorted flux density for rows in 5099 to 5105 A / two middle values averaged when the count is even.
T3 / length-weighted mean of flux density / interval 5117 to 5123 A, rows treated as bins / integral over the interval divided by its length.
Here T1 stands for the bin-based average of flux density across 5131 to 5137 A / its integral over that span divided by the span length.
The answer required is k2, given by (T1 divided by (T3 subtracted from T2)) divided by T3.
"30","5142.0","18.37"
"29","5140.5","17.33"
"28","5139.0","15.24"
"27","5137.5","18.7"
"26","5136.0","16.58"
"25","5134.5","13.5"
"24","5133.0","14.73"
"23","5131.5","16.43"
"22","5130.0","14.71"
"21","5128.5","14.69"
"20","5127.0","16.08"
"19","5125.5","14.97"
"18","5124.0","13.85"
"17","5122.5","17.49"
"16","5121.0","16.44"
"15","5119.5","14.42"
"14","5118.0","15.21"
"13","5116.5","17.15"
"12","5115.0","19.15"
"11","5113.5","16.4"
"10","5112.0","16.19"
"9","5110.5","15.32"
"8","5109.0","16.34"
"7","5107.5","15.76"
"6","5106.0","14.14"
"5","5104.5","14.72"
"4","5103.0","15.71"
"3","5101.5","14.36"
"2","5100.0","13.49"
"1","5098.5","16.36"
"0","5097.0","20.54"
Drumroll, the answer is -0.7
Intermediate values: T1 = 15.4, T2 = 14.5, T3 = 15.9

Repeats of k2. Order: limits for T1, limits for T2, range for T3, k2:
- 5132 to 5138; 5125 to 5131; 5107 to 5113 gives -0.9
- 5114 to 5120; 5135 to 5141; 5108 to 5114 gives 1.1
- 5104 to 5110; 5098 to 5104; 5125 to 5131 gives -7.3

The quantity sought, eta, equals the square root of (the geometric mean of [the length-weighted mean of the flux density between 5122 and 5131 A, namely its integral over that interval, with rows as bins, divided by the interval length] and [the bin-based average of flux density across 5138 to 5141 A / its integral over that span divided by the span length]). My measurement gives 3.98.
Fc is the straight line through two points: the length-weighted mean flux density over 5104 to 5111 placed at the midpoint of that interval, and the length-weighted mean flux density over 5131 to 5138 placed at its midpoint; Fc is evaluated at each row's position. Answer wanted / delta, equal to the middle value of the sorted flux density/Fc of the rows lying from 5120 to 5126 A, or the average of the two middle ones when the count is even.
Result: 1.01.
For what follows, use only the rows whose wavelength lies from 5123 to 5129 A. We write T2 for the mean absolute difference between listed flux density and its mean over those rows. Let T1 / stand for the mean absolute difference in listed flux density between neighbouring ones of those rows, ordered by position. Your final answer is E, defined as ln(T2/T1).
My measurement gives -0.7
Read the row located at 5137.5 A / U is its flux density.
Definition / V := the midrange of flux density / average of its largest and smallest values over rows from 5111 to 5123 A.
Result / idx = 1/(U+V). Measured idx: 0.028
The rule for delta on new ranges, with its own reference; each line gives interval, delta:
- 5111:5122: 1.06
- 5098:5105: 0.97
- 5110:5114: 1.05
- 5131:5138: 1.04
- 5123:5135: 0.93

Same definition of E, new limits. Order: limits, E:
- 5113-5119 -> -0.6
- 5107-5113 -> -0.8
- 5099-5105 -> -0.5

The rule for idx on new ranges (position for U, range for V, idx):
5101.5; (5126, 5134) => 0.033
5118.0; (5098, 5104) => 0.033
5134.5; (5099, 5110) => 0.035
